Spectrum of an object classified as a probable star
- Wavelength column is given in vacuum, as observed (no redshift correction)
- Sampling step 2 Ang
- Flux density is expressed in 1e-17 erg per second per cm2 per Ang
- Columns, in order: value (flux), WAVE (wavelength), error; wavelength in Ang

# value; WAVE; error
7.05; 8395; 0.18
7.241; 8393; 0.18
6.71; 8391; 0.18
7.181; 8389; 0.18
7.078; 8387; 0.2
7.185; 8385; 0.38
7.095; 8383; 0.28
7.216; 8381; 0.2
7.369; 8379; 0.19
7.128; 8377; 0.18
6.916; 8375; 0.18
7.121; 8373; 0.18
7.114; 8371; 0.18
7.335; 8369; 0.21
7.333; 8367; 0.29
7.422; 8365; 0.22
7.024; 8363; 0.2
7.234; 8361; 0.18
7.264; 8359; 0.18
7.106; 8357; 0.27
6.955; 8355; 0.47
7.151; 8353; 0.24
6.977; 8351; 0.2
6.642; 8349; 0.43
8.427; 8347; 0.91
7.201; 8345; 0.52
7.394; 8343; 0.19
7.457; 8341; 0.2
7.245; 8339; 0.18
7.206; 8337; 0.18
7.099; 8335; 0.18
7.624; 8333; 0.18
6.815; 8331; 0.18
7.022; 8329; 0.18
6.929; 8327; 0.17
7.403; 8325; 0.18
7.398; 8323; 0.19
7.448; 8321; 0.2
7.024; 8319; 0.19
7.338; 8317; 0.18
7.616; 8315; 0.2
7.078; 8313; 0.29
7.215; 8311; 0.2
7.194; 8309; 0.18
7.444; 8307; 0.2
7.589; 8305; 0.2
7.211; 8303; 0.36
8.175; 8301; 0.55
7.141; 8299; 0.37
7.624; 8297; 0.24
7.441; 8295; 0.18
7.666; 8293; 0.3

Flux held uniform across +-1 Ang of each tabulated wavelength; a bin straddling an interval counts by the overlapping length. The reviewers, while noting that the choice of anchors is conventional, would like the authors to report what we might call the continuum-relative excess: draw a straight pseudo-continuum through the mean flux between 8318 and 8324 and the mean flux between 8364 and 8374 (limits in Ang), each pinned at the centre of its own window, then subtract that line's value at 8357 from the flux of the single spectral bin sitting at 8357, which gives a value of -0.17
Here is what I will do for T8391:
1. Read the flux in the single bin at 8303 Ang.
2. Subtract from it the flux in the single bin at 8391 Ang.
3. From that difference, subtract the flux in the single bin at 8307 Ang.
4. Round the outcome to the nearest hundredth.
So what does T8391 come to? -6.94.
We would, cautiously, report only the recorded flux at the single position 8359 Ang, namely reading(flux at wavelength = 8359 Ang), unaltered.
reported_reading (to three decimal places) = 7.264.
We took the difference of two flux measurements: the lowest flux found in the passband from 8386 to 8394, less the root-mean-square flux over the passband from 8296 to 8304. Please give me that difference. -0.84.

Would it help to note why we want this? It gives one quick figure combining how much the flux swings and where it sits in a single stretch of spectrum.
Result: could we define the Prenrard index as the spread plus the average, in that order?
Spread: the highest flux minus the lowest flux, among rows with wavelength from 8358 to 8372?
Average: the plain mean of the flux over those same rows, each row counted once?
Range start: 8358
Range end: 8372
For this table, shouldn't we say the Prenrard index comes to 7.6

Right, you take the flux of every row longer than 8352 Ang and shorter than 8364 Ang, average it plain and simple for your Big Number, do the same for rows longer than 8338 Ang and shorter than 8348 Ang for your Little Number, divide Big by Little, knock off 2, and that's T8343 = -1.06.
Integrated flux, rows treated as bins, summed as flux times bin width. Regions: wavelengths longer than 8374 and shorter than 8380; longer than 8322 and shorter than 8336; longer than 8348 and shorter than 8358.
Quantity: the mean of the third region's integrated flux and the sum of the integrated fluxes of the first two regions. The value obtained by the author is 107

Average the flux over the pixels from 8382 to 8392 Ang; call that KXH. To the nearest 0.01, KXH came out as 7.05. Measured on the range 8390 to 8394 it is 6.98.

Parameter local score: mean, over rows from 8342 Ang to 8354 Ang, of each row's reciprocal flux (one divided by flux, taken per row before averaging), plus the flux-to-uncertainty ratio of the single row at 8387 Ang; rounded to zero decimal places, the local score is 36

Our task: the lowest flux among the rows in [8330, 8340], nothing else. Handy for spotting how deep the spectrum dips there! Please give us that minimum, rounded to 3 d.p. 6.815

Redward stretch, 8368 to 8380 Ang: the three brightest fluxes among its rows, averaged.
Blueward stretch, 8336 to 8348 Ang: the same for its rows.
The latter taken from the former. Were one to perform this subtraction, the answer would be -0.5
